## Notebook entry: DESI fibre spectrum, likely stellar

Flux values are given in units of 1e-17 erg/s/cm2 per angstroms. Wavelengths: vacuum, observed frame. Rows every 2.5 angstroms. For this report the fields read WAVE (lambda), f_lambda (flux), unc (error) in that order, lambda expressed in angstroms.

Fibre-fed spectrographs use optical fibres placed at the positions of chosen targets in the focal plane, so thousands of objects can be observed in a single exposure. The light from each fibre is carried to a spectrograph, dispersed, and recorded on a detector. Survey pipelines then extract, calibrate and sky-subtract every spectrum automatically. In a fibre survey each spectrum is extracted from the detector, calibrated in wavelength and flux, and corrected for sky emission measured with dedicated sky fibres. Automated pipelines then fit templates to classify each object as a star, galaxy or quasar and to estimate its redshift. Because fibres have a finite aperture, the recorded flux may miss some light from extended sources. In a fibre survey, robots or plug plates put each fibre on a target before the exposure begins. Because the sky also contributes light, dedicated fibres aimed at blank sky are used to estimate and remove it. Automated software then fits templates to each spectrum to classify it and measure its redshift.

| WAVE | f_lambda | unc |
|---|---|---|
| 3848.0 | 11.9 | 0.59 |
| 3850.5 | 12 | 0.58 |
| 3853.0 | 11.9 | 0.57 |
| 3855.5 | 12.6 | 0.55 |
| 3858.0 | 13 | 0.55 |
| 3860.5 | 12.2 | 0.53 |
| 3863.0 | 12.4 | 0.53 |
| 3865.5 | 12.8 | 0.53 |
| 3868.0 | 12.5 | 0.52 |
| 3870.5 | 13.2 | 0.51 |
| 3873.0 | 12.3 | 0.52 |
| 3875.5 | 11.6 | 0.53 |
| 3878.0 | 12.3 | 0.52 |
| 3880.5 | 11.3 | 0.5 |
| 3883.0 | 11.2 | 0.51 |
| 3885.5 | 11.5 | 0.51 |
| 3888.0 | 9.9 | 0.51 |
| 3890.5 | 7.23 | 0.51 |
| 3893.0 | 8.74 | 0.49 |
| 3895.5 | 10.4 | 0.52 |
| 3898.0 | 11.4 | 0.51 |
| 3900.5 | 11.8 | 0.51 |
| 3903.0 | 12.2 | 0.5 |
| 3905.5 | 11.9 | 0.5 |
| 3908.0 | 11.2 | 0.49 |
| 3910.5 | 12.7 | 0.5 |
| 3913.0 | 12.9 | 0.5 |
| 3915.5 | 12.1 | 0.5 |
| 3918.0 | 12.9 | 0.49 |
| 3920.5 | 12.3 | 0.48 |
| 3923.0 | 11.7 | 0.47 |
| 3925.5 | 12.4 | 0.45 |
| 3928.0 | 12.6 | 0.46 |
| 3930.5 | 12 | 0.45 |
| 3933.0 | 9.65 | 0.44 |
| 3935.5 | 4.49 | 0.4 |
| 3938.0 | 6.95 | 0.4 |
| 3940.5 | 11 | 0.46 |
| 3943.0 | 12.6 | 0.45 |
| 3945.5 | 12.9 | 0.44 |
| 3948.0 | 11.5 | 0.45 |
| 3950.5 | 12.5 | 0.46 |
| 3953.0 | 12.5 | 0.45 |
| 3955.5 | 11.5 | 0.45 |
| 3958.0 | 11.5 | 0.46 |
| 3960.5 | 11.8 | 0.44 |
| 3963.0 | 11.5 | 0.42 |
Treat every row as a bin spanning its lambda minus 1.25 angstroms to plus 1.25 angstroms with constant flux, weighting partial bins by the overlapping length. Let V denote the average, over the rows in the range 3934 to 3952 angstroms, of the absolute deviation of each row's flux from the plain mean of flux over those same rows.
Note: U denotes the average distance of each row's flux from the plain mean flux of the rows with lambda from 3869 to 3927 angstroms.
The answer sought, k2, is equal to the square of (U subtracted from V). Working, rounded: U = 0.9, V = 2.6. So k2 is 2.7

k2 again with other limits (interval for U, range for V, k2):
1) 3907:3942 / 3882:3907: 0.2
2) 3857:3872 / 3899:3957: 0.8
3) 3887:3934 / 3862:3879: 0.7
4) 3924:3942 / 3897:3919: 3.8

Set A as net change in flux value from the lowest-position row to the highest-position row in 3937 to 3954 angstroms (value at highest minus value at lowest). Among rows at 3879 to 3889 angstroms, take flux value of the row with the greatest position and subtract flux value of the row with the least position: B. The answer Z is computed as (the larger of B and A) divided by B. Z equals -4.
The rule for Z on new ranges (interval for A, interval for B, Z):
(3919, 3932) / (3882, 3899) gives 1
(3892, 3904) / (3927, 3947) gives 12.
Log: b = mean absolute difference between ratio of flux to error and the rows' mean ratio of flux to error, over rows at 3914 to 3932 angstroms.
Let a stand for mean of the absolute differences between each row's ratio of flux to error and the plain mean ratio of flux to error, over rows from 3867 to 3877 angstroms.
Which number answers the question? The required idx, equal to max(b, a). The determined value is 1.1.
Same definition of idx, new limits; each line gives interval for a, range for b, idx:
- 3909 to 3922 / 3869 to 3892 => 2.2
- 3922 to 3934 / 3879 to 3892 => 2.7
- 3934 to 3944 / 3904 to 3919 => 5.8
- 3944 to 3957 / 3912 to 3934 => 1.3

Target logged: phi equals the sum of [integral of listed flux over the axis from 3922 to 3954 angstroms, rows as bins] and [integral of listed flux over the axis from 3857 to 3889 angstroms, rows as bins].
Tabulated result 736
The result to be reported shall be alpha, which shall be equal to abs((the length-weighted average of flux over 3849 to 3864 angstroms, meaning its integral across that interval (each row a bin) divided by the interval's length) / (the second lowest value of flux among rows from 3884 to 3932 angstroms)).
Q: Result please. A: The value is 1.41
